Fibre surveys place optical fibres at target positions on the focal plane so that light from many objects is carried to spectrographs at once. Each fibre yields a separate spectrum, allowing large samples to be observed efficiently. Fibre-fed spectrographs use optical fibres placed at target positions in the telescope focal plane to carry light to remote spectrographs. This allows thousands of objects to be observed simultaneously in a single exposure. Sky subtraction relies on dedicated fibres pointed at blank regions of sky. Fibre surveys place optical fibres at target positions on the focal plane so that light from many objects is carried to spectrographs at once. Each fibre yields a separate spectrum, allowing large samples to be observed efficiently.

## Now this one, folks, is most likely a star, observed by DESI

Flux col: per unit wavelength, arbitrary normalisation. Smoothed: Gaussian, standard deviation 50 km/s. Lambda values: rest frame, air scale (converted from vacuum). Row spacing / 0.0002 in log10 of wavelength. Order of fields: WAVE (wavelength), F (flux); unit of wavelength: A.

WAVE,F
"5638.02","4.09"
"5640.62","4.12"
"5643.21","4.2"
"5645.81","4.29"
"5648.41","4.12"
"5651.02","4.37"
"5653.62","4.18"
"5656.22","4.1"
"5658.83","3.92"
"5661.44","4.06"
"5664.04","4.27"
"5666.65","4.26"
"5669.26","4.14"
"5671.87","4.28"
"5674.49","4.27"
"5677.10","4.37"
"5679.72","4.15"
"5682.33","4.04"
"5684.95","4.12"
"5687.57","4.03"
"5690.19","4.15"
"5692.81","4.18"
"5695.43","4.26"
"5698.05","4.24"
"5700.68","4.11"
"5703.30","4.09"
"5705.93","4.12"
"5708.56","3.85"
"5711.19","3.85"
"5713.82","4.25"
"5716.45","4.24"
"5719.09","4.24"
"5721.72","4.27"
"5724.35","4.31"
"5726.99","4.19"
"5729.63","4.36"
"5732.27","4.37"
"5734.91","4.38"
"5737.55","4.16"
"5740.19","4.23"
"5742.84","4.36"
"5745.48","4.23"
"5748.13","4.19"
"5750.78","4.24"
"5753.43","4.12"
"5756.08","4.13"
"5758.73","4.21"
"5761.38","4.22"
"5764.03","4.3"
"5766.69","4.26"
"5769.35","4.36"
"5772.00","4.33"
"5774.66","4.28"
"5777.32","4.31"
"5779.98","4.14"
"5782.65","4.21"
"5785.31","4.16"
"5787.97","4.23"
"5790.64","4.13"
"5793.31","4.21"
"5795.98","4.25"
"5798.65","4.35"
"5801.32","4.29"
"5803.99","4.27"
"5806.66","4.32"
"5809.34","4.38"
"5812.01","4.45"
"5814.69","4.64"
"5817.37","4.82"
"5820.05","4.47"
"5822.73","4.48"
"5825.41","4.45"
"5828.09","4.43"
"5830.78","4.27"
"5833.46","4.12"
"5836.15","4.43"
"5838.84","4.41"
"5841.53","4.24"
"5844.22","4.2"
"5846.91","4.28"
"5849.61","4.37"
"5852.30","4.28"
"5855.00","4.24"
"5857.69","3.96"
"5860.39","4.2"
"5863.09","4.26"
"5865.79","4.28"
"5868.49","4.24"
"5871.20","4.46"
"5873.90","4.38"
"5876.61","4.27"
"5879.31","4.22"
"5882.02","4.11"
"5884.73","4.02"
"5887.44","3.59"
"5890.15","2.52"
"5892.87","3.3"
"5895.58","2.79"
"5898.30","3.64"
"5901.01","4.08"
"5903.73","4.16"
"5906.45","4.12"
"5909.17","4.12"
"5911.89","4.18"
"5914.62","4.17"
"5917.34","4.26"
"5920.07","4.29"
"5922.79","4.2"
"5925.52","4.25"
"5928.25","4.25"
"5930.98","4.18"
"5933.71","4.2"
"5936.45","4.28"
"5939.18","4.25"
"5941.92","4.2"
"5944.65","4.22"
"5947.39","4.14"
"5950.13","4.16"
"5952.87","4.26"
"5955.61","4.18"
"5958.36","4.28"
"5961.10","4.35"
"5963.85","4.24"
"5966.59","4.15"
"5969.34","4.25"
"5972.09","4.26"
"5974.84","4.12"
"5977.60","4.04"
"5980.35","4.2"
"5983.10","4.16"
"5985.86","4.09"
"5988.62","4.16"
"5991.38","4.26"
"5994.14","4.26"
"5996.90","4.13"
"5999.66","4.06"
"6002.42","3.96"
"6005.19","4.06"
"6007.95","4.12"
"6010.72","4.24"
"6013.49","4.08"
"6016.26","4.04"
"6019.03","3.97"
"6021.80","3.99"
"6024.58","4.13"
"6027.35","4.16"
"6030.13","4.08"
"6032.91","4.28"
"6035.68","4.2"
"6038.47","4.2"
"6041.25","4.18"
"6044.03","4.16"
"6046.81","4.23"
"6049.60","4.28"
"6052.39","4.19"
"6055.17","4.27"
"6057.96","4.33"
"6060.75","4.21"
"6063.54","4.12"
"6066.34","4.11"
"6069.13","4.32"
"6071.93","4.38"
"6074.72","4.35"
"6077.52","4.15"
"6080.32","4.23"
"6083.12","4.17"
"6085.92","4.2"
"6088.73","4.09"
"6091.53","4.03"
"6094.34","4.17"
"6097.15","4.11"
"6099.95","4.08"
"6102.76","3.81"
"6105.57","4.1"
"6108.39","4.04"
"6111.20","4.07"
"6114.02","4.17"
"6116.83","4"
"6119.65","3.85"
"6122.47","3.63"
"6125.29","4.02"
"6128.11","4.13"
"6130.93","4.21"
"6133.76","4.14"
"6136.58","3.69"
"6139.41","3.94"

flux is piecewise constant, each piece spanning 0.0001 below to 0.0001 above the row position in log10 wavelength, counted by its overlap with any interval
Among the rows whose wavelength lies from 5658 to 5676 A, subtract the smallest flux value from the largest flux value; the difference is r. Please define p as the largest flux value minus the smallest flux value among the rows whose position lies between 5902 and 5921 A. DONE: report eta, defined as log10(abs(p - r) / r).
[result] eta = -0.28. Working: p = 0.17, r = 0.36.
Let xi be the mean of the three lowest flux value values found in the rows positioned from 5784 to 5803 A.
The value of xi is 4.17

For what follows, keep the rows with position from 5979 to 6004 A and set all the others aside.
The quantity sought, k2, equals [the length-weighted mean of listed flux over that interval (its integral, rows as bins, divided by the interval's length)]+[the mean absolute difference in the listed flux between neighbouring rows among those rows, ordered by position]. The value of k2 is 4.21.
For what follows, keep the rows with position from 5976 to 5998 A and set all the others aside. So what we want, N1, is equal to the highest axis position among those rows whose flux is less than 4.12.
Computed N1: 5985.86 A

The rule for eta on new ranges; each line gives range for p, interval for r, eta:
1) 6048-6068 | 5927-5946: 0.08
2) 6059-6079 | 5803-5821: -0.29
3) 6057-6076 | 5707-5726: -0.38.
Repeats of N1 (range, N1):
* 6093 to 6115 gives 6111.20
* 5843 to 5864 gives 5857.69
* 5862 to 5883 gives 5882.02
